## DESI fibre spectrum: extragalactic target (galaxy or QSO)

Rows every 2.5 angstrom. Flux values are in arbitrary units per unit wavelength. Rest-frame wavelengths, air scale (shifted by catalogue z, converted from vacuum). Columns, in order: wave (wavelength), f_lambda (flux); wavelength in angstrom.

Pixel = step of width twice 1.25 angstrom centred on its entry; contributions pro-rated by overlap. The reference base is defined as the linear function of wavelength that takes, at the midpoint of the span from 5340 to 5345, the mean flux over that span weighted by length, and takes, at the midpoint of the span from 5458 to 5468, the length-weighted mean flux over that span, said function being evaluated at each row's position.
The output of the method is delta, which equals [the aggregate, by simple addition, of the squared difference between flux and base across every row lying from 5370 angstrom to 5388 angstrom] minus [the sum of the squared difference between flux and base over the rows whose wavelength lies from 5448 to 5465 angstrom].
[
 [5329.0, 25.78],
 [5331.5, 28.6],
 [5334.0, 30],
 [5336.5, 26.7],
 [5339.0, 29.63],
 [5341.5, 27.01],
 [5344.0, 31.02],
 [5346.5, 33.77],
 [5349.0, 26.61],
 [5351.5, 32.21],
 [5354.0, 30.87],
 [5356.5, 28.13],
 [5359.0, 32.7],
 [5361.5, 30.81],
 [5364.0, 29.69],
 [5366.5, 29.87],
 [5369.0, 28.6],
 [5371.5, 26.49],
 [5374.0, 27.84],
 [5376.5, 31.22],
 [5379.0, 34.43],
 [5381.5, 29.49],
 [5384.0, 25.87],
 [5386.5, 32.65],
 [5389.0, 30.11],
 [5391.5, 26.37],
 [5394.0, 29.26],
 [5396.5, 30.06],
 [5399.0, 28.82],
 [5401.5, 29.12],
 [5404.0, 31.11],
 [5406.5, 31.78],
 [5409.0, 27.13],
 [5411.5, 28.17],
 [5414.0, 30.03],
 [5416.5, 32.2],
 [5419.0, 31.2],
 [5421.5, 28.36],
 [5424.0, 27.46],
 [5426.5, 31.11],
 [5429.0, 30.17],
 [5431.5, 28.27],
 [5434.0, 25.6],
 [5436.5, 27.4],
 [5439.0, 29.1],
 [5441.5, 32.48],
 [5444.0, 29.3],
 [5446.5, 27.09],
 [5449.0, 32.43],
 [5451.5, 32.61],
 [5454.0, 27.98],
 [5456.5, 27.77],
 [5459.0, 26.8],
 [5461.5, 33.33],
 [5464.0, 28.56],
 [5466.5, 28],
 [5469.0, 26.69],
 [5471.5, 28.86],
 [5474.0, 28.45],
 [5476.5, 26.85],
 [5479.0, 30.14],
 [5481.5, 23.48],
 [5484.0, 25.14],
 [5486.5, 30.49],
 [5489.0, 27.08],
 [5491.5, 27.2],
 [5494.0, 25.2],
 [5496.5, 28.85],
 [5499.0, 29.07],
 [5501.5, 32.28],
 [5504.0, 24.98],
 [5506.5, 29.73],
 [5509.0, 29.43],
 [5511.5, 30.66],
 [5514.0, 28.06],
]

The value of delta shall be 16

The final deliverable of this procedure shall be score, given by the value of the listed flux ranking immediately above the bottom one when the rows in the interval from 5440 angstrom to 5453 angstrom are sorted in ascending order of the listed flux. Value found 29.3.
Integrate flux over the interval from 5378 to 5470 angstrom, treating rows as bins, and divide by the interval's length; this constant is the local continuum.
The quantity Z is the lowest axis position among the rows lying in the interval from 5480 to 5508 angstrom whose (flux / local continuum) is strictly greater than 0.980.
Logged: 5486.5 angstrom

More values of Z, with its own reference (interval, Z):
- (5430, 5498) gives 5439.0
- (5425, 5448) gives 5426.5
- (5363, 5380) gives 5364.0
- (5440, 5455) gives 5441.5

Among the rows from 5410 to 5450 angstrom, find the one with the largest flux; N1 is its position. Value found 5441.5 angstrom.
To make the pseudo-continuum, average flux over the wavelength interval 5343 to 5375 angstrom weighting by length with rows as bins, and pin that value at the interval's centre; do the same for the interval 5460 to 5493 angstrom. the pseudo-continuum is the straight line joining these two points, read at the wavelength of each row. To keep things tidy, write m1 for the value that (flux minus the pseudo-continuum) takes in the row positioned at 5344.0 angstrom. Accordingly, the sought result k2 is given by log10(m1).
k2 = -0.06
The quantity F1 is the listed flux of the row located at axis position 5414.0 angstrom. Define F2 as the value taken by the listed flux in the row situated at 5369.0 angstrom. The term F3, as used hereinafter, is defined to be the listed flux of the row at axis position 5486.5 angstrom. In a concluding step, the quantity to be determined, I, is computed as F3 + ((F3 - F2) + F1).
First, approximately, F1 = 30.03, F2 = 28.6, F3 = 30.49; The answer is 62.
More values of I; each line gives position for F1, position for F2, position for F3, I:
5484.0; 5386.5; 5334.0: 52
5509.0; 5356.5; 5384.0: 53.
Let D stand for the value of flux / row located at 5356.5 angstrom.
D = 28.13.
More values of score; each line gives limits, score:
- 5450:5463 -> 27.77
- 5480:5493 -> 25.14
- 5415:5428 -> 28.36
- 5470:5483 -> 26.85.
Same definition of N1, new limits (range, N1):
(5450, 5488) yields 5461.5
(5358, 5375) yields 5359.0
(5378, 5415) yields 5379.0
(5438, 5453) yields 5451.5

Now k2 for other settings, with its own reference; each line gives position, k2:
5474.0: -0.38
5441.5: 0.59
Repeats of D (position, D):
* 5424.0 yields 27.46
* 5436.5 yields 27.4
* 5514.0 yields 28.06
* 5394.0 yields 29.26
